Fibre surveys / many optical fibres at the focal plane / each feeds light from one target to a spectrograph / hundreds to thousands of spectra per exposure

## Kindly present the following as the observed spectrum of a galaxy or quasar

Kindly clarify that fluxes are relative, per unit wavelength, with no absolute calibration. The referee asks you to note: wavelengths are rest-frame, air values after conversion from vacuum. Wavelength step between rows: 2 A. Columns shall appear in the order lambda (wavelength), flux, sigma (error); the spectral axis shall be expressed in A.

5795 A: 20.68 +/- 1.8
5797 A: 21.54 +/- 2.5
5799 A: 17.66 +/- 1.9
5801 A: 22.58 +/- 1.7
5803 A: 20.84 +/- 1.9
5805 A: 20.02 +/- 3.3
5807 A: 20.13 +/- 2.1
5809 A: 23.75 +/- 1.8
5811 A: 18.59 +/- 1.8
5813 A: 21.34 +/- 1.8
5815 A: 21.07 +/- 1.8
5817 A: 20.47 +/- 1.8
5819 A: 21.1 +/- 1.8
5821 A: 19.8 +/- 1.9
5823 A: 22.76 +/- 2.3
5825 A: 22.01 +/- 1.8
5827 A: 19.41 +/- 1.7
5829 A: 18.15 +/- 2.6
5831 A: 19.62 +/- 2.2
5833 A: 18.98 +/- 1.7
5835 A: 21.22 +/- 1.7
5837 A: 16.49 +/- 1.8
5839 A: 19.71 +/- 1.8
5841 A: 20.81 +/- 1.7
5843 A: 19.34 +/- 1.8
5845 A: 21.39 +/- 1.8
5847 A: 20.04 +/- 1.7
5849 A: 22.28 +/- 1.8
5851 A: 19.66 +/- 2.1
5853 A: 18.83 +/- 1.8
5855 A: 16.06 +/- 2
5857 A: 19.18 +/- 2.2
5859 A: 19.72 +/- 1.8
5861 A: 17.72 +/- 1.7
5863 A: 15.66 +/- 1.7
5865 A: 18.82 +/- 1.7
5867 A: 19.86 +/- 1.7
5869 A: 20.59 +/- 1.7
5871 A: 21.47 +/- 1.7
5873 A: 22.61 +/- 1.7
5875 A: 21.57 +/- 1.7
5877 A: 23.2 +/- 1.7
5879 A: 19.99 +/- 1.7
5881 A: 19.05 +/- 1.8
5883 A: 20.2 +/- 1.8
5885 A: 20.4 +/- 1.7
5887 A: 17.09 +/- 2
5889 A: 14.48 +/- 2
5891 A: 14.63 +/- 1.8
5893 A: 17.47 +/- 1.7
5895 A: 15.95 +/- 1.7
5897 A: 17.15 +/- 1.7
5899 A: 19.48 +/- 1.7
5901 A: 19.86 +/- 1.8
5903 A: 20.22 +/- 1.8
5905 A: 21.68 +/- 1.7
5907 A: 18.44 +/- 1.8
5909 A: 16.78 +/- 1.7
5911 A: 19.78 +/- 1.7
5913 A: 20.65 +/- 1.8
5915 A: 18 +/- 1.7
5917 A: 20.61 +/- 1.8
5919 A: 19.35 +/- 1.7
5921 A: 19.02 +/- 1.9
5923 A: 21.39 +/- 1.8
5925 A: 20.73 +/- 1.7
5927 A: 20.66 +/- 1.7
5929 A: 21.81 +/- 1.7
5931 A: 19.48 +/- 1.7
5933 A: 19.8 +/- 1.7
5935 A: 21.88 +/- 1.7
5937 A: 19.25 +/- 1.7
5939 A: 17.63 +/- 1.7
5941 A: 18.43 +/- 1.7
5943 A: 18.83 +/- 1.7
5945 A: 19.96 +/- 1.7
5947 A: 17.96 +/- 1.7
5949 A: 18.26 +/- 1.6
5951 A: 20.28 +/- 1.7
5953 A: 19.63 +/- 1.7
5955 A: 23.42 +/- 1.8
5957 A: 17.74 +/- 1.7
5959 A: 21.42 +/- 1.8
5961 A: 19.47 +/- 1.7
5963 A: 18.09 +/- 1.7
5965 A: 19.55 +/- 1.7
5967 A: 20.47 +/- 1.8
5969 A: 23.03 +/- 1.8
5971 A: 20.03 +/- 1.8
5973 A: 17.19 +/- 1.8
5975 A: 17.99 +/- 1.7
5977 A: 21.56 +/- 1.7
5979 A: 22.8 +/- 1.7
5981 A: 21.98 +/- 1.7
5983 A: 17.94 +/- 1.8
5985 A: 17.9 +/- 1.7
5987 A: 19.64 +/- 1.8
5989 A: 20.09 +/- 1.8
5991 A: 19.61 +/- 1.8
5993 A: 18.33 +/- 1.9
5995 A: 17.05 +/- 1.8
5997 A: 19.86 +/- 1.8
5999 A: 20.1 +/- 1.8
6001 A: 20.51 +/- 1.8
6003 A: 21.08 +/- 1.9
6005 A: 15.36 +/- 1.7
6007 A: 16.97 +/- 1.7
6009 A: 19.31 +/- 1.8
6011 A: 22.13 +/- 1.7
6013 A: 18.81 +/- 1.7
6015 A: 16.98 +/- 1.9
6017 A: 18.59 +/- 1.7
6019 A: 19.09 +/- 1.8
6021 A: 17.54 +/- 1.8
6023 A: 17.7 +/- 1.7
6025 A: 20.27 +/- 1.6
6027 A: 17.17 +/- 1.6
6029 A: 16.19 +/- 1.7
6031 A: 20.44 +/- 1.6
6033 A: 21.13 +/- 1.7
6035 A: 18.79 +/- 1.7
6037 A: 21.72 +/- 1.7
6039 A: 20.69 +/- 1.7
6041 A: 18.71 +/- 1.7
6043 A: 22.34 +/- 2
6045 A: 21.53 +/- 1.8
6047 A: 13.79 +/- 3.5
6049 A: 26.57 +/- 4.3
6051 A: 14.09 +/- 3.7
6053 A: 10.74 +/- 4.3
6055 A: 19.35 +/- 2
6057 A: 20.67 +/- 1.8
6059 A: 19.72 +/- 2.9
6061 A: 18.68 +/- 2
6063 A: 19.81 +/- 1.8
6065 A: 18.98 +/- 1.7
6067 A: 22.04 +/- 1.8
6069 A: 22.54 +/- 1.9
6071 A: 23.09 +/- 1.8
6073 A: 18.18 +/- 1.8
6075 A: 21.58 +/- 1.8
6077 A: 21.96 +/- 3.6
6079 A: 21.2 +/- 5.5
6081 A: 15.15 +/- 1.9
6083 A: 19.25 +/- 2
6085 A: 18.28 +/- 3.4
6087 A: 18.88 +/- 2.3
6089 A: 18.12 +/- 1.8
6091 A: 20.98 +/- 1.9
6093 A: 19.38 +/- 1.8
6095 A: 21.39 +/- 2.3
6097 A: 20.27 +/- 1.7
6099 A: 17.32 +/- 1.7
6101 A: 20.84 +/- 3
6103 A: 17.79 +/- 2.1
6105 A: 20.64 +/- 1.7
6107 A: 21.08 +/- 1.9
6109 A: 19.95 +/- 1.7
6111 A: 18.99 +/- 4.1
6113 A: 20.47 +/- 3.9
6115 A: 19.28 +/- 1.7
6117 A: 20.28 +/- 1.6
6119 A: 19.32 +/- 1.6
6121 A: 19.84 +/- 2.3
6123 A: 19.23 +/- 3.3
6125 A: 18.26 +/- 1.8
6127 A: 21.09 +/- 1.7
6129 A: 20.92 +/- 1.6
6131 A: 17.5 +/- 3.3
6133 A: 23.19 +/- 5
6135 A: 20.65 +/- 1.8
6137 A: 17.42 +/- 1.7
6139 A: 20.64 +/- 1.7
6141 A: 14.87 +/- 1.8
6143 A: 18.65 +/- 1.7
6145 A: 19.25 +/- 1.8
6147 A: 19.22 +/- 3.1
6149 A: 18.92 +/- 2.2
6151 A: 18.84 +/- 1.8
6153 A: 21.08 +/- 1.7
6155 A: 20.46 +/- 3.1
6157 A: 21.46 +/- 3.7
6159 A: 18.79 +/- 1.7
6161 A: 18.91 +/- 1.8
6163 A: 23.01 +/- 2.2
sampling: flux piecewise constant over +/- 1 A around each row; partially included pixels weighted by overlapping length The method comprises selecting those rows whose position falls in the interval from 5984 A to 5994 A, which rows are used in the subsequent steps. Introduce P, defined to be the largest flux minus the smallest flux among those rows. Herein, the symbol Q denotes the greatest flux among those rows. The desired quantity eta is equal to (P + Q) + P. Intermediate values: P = 2.2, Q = 20.09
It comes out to 24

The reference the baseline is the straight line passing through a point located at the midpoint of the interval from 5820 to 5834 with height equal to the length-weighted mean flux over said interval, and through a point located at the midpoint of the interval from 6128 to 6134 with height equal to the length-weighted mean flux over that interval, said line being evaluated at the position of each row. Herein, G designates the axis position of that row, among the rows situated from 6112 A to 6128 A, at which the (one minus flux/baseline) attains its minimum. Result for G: 6127 A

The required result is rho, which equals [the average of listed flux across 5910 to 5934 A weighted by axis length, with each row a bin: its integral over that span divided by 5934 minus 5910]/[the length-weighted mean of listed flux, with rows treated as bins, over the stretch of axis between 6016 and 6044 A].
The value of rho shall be 1.041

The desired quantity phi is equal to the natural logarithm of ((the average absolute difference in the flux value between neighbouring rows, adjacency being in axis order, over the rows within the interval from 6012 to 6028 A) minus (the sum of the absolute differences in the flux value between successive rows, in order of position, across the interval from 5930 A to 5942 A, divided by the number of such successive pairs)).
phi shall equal -2.1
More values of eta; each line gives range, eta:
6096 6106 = 28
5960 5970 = 33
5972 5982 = 34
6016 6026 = 26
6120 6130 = 27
